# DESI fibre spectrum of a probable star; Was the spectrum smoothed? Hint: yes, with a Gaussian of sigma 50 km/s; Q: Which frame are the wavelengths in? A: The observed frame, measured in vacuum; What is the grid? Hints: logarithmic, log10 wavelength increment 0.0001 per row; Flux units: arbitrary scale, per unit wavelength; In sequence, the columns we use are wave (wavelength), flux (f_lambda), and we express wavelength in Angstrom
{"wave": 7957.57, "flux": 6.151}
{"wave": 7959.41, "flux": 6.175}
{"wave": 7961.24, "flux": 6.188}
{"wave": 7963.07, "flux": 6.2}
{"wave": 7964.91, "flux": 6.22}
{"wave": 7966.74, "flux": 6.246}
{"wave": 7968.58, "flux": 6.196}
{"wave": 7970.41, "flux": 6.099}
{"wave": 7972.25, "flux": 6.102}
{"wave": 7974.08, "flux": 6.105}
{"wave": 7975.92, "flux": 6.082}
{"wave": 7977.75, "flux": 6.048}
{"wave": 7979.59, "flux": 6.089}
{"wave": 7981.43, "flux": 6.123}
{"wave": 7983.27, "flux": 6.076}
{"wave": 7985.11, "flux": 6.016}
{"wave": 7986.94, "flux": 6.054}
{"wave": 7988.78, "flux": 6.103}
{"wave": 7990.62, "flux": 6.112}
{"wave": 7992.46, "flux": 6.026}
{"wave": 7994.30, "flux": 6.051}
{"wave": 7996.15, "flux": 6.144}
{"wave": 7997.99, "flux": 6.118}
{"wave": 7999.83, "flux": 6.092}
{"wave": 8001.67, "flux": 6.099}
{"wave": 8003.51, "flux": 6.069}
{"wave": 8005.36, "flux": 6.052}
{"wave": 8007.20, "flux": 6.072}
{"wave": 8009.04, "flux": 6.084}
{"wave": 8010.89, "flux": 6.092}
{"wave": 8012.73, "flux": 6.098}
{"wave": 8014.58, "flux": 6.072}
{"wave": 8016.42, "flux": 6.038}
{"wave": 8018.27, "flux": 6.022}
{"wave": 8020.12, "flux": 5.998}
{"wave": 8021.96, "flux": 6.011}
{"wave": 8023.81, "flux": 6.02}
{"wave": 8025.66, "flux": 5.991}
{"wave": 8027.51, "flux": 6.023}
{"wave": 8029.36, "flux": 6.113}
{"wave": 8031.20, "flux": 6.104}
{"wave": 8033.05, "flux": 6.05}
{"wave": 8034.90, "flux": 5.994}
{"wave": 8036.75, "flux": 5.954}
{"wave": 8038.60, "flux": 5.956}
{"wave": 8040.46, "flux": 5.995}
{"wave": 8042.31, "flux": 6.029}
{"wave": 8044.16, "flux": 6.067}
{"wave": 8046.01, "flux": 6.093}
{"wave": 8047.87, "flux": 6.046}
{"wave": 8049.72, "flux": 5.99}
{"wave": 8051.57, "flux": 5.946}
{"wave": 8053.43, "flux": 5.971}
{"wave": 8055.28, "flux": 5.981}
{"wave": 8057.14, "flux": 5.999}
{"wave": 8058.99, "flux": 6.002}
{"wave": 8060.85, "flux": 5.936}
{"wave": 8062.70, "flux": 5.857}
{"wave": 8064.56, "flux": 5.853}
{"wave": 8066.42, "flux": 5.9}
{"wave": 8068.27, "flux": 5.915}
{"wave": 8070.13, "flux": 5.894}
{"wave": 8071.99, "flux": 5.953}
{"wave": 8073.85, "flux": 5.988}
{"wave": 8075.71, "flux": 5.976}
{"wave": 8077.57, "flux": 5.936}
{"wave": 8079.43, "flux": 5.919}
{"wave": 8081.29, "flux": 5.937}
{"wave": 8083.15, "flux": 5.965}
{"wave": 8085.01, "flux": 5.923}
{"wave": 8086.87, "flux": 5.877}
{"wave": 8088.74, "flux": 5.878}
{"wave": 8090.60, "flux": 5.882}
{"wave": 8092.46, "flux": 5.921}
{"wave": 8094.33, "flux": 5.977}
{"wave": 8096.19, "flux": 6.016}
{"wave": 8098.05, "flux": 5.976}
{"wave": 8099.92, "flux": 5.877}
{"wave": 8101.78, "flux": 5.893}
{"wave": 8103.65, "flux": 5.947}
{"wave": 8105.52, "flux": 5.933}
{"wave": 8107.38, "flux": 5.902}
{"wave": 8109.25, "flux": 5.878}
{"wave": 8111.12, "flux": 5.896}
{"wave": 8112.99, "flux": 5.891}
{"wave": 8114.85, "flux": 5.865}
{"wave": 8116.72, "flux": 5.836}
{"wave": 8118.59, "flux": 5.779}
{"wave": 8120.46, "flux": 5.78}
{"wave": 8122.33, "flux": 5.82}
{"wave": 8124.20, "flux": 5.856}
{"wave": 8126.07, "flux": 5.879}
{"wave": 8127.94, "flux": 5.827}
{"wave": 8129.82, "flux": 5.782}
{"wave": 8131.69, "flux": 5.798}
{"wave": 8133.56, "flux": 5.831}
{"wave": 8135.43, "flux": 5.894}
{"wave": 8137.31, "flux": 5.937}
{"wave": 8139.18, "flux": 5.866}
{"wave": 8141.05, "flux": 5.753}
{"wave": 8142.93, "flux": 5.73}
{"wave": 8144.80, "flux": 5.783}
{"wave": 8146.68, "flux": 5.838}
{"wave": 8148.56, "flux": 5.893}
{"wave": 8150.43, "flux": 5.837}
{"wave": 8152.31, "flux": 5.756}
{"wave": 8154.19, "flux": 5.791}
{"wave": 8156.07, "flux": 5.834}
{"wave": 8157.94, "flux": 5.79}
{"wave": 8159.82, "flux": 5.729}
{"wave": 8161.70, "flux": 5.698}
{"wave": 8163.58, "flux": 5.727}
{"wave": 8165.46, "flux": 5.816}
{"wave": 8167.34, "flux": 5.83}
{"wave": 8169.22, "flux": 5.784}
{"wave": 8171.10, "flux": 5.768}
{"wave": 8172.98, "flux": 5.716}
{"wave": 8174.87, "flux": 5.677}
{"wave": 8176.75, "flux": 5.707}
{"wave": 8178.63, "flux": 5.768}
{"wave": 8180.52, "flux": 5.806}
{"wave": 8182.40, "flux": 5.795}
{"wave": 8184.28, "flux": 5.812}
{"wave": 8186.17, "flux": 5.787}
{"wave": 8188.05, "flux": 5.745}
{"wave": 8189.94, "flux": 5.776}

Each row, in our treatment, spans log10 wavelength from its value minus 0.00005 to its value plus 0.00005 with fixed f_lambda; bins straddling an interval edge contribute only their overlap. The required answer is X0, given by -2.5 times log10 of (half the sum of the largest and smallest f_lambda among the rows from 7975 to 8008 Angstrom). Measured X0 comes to -1.96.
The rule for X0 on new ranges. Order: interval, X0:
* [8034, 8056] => -1.95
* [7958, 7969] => -1.98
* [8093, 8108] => -1.94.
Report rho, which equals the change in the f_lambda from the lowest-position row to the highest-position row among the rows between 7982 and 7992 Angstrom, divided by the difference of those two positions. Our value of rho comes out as 0.005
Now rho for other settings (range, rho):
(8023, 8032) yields 0.011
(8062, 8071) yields 0.005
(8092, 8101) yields -0.006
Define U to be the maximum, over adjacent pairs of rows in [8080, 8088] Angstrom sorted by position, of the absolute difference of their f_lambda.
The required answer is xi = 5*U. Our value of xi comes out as 0.23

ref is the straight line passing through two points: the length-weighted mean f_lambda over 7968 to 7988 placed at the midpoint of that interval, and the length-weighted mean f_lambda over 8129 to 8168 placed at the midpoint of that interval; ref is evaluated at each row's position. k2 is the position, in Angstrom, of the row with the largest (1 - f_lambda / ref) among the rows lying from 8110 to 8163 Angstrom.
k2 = 8161.70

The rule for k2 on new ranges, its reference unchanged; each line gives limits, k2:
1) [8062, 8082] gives 8064.56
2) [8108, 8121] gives 8118.59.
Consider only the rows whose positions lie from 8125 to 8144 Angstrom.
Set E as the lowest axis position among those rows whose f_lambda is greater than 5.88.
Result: 8135.43 Angstrom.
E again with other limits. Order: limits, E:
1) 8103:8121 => 8103.65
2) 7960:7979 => 7961.24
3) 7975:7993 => 7975.92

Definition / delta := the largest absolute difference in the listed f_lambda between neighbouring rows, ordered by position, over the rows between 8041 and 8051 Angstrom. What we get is 0.06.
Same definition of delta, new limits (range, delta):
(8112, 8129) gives 0.06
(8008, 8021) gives 0.03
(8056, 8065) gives 0.08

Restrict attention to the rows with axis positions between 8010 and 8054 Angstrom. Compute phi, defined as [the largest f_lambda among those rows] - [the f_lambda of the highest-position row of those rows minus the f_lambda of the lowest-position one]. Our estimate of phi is 6.23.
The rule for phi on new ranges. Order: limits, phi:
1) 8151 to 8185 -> 5.78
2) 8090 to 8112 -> 6.00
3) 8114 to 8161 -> 6.07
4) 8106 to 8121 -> 6.02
